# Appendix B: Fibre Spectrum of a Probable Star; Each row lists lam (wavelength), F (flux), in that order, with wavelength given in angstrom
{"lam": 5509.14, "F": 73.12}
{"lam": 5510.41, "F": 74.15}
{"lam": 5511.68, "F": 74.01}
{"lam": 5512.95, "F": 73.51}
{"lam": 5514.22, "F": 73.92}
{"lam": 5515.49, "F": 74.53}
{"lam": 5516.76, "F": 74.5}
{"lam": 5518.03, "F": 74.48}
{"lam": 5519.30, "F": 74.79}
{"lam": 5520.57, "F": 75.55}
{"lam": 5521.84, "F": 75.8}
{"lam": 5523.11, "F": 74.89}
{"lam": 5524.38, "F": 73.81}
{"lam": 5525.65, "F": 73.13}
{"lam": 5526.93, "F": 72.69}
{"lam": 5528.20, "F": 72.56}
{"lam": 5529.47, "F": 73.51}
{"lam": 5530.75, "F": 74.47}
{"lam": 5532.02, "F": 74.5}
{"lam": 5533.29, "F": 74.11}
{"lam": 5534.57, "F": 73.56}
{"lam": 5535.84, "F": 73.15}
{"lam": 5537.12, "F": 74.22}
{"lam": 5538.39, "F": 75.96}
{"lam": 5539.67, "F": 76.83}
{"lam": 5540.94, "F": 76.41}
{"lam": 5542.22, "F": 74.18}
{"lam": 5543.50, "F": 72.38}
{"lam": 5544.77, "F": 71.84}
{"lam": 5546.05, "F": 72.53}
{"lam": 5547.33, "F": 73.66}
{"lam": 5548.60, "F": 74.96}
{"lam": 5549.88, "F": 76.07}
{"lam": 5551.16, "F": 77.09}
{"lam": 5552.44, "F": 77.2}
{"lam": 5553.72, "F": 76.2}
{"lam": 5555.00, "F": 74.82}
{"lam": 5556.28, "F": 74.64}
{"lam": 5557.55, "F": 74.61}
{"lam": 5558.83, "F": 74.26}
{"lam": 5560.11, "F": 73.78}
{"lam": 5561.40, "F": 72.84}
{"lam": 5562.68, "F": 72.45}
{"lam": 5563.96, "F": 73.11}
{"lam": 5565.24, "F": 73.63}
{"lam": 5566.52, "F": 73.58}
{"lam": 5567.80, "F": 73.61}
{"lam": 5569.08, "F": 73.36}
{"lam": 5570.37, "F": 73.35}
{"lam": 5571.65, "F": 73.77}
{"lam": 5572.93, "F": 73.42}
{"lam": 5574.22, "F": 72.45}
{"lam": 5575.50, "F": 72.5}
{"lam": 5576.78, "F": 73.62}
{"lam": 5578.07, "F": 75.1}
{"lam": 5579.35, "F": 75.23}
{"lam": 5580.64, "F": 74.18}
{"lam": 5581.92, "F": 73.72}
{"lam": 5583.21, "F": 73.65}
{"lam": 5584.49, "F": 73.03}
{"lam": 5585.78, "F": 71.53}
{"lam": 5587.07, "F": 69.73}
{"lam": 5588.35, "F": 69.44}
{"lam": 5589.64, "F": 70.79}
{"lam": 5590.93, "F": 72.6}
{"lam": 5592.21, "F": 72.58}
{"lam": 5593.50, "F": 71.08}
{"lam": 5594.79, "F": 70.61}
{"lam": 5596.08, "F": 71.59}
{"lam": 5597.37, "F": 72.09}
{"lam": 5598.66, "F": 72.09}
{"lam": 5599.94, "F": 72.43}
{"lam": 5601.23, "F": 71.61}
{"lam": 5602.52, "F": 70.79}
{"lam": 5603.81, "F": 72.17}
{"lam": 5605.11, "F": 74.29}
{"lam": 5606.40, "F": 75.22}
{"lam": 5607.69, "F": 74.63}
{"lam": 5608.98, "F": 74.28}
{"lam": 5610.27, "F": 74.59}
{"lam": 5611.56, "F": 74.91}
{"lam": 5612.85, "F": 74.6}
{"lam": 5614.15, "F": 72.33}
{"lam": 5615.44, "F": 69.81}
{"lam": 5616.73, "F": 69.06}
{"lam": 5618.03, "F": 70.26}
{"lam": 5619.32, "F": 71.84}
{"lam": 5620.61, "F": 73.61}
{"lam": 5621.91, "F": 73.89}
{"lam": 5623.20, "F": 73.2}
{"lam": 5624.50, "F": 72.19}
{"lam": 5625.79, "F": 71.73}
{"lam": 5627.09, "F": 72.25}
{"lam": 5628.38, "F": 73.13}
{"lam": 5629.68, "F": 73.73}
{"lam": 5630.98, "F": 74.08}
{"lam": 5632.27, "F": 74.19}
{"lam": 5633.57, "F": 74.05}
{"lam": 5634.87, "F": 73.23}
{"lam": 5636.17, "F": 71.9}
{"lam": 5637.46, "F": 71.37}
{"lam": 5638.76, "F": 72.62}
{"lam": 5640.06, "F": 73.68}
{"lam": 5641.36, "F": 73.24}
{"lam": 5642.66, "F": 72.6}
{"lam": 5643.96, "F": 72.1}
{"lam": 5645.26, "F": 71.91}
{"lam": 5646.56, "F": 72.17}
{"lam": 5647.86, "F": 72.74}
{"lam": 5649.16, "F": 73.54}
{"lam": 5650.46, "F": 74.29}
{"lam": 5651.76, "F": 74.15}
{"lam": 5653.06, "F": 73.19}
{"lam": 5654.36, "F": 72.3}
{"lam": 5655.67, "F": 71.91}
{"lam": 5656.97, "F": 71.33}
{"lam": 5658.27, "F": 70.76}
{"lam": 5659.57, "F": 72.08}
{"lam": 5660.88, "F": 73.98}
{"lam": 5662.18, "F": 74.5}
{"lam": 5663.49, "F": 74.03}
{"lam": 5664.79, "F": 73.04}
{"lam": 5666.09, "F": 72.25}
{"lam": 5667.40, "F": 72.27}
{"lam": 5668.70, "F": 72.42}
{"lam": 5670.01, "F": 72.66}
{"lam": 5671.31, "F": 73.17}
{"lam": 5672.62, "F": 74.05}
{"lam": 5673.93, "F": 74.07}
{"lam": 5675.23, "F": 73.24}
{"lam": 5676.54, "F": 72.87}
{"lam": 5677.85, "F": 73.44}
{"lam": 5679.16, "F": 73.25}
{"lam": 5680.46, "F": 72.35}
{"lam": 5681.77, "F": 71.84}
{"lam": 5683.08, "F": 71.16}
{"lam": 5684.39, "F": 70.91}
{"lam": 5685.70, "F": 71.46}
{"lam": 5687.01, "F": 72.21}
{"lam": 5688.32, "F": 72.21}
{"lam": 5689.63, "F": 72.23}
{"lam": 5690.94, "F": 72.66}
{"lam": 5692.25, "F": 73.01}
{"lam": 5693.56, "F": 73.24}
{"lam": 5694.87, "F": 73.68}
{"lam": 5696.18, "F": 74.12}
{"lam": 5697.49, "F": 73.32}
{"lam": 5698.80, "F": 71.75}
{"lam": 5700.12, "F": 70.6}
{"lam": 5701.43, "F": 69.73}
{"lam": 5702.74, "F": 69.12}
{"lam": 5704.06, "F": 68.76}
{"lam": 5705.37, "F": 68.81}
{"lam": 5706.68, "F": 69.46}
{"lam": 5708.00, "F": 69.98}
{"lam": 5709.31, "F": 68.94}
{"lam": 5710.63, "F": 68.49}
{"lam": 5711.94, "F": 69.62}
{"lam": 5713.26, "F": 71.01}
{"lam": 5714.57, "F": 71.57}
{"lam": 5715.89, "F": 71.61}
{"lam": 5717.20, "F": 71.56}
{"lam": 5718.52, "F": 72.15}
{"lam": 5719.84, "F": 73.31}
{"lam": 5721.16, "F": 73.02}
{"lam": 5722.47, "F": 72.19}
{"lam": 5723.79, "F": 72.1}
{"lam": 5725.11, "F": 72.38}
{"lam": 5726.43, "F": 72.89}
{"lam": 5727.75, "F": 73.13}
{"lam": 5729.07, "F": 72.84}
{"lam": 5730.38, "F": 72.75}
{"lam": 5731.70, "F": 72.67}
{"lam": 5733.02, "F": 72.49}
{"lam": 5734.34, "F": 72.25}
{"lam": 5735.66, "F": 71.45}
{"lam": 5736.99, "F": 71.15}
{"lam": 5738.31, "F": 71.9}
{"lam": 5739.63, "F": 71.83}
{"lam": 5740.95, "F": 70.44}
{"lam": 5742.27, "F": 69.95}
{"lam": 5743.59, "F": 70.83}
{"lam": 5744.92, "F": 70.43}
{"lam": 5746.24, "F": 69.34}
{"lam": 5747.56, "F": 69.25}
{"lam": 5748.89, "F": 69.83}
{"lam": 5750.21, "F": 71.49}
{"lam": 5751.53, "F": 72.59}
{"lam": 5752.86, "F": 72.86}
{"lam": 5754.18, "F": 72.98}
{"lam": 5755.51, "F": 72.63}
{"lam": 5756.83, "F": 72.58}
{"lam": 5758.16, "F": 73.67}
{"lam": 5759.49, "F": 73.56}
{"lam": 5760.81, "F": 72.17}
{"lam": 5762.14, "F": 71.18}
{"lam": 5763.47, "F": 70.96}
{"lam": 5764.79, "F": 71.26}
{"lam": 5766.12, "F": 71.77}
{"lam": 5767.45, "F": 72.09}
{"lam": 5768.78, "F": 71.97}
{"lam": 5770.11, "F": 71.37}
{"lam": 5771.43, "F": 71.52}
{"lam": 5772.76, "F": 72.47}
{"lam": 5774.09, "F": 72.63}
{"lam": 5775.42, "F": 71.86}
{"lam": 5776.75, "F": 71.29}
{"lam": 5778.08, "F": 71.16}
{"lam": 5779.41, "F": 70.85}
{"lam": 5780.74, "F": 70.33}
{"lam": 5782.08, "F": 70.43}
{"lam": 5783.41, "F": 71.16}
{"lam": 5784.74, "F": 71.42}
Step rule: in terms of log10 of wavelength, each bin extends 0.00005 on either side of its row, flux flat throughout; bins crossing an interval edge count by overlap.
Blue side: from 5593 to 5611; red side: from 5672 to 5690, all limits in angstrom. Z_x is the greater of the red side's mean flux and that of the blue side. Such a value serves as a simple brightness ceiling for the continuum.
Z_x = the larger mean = 72.7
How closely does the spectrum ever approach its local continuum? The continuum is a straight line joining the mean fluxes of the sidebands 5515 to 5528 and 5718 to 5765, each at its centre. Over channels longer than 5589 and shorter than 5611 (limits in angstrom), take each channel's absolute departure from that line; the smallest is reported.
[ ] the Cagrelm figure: 0.8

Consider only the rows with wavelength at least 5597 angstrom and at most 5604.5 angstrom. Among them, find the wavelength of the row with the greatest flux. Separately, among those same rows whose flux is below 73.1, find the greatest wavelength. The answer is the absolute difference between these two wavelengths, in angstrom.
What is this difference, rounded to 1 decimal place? 3.9 angstrom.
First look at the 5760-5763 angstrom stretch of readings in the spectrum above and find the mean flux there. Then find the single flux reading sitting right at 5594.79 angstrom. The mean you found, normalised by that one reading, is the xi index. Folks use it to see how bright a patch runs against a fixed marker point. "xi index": 1.02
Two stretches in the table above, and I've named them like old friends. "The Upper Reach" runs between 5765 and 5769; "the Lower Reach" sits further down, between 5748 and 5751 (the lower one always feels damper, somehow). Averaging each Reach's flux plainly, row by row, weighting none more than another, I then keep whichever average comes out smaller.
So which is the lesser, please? 70.7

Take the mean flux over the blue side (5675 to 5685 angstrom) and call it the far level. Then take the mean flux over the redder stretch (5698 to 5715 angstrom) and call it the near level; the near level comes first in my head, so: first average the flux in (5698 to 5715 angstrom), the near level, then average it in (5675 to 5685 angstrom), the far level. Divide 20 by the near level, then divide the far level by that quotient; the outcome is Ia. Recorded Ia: 253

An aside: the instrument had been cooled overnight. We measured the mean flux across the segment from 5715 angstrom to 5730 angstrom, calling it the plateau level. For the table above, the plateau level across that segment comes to 72.5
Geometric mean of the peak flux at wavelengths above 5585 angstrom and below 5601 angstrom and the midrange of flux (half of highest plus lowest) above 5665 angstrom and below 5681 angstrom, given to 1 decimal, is 72.9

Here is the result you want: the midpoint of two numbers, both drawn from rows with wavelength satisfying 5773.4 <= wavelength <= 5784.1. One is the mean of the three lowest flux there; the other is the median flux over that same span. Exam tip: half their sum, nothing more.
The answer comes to 70.8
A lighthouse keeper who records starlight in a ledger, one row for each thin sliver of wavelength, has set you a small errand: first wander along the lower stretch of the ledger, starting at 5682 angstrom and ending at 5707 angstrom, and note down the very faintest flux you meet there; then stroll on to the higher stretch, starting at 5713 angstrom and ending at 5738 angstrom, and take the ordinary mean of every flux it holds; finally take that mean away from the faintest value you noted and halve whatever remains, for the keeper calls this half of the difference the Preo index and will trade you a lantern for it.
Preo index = -1.7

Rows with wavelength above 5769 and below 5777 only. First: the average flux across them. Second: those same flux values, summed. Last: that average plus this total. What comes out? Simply 503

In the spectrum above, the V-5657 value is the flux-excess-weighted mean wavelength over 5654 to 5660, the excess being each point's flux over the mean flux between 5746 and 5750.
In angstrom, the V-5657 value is 5656.8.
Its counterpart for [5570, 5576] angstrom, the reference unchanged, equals 5572.7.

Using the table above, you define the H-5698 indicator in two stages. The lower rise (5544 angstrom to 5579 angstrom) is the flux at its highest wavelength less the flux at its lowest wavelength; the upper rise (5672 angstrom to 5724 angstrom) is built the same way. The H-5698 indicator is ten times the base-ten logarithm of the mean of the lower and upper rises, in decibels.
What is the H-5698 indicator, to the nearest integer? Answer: -2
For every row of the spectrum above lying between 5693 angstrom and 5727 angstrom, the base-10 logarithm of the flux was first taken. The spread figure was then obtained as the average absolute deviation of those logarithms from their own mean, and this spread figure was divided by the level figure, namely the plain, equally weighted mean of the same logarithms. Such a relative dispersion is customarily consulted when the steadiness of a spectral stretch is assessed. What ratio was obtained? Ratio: 0.0050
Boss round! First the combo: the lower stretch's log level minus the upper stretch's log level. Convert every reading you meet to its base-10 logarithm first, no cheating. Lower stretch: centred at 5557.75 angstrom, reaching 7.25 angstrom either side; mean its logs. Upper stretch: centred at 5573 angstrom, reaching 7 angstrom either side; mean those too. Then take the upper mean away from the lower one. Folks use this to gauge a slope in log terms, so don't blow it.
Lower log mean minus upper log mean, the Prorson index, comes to 0.006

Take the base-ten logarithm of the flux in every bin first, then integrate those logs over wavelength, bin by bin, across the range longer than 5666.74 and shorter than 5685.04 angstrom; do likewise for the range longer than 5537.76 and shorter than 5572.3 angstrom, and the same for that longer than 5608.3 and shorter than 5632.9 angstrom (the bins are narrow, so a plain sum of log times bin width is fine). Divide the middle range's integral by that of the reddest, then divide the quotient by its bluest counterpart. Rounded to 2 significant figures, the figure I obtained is 0.021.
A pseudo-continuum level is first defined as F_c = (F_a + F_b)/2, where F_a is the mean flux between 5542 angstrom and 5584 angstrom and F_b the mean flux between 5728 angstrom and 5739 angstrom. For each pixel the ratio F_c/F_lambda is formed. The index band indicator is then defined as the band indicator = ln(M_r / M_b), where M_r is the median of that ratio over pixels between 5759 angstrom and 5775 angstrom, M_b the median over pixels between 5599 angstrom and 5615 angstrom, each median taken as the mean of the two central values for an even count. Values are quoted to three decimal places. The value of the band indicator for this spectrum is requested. 0.033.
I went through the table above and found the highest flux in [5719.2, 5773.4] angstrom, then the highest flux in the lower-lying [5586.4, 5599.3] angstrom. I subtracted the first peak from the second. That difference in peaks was -1.07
